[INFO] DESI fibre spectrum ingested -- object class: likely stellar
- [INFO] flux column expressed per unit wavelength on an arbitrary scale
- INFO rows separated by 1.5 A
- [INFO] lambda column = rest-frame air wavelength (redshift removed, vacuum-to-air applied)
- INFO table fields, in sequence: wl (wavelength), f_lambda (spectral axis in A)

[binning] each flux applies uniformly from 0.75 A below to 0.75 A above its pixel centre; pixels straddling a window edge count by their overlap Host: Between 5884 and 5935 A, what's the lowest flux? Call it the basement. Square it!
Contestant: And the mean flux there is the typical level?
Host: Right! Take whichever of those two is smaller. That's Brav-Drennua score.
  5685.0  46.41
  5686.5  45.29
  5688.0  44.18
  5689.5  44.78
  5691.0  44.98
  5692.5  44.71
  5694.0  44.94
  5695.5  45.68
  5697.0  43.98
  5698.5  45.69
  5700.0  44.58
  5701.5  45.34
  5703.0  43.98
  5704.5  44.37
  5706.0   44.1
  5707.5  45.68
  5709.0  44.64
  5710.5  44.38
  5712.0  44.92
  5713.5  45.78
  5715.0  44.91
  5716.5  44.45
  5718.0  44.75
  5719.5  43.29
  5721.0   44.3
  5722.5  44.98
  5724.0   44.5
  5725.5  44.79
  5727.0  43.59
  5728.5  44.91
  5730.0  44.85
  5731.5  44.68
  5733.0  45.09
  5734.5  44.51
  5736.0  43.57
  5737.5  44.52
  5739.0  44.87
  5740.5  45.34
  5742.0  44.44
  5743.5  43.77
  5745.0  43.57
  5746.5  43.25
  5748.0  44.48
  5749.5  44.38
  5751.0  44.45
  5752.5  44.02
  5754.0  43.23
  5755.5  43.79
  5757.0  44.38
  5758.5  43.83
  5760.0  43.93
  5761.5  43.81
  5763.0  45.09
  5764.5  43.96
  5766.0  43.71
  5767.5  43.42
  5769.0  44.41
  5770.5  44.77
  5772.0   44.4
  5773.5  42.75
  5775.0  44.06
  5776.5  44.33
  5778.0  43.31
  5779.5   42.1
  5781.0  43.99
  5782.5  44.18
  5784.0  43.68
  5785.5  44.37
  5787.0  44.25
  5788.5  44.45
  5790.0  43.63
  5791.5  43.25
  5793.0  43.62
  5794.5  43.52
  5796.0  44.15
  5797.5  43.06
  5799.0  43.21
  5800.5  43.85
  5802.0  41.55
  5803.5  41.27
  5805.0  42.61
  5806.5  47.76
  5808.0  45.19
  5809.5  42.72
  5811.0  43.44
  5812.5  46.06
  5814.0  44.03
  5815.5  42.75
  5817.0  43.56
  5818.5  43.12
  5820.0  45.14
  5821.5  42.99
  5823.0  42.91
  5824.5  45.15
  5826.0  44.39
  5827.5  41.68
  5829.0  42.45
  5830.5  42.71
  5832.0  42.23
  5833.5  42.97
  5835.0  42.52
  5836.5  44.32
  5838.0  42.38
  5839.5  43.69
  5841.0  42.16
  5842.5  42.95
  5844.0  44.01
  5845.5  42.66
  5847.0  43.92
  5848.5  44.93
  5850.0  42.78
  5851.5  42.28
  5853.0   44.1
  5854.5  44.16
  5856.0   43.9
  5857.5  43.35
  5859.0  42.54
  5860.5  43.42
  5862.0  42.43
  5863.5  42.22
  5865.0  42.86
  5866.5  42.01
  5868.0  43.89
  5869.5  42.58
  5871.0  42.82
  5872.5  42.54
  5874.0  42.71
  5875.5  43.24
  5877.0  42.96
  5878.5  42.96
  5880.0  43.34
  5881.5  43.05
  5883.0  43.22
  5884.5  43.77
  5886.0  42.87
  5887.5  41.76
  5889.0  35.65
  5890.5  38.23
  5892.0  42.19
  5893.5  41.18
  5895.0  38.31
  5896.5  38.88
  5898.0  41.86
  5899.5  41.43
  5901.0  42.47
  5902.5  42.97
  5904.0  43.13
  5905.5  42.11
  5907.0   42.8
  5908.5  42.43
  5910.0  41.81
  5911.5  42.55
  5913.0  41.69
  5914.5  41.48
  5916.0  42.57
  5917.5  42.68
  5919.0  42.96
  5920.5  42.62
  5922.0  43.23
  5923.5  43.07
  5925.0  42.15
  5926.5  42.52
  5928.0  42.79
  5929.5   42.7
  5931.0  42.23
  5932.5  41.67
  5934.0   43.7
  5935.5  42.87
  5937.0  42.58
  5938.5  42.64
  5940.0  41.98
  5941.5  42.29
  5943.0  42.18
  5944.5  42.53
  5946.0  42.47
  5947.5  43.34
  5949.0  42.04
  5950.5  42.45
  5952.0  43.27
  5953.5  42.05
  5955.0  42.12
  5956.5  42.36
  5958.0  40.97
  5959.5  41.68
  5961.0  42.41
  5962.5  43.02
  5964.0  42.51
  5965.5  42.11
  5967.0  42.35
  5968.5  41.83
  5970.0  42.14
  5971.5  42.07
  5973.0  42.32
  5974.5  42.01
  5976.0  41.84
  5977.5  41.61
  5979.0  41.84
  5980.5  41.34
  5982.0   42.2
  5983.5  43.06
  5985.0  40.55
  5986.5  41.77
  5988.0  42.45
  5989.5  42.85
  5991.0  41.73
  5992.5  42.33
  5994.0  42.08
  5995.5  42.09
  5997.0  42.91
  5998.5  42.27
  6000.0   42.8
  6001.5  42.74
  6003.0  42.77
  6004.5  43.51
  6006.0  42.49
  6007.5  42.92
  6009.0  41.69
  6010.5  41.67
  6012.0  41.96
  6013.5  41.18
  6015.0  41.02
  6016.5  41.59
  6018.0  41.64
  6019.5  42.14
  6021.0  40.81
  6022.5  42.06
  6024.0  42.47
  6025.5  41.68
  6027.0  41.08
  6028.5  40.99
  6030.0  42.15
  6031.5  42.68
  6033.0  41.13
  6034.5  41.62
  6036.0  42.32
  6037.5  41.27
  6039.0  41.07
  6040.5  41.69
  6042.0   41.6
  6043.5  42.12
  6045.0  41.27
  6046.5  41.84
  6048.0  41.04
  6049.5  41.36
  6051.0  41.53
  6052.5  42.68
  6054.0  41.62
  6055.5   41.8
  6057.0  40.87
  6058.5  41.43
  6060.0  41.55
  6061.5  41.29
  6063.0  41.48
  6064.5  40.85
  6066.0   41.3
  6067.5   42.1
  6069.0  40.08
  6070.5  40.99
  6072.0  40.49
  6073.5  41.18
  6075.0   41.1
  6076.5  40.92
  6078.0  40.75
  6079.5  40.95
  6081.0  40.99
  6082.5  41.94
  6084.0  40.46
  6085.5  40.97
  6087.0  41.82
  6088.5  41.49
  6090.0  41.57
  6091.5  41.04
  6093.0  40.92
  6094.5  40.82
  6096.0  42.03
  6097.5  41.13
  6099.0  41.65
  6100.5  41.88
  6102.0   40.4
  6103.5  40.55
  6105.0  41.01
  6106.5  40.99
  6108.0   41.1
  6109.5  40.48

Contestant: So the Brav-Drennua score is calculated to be 41.9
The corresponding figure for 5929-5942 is 42.5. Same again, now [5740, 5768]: 44.0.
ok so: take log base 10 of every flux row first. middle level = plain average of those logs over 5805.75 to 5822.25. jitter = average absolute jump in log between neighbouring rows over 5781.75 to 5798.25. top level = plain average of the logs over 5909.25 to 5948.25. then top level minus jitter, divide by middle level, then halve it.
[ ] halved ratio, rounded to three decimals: 0.493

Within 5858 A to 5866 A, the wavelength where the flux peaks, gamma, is 5860.5 A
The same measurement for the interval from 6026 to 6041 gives 6031.5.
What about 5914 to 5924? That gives 5922.0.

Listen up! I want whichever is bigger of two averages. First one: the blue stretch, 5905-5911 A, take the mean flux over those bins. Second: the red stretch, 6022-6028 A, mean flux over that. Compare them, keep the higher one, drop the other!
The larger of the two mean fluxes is 42.3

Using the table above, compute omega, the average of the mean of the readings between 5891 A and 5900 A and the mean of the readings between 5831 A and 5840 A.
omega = 41.8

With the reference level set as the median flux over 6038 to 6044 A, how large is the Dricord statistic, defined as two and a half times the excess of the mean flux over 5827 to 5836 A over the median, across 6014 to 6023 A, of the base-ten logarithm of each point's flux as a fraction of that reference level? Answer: 106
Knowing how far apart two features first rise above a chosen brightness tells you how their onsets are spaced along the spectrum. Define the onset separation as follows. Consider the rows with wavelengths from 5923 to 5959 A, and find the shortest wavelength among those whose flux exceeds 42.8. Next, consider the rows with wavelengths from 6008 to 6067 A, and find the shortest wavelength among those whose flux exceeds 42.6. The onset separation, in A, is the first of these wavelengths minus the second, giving -108.0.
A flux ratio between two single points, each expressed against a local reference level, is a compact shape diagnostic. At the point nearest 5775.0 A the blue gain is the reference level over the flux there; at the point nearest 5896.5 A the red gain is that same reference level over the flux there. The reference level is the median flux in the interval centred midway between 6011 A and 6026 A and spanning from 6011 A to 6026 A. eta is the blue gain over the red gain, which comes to 0.88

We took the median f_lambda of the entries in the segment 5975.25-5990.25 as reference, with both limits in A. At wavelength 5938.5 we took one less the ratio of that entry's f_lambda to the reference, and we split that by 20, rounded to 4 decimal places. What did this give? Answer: -0.0010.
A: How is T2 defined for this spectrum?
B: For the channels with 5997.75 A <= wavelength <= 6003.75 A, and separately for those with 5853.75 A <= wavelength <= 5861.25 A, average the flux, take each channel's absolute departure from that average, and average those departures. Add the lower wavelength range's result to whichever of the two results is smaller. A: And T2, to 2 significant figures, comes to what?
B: 0.63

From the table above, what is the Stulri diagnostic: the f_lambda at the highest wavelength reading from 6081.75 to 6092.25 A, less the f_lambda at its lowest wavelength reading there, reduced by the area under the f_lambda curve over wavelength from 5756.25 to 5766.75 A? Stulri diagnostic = -464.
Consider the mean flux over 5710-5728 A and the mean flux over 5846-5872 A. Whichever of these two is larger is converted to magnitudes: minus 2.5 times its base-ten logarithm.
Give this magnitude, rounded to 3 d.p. -4.122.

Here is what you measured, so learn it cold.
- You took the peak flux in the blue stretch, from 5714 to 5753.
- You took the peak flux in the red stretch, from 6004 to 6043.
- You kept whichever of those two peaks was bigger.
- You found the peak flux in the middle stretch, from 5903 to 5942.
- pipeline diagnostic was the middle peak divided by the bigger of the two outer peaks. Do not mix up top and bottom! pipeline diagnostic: 0.96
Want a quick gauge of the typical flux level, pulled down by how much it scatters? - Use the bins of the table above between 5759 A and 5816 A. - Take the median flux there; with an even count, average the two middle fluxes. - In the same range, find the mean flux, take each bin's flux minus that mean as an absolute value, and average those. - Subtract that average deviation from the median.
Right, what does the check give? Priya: 43.0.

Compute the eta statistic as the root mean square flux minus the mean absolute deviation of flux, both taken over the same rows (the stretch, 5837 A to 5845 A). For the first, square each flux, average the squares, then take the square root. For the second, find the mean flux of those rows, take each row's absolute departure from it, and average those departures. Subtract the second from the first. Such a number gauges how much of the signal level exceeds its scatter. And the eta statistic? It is 42.4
